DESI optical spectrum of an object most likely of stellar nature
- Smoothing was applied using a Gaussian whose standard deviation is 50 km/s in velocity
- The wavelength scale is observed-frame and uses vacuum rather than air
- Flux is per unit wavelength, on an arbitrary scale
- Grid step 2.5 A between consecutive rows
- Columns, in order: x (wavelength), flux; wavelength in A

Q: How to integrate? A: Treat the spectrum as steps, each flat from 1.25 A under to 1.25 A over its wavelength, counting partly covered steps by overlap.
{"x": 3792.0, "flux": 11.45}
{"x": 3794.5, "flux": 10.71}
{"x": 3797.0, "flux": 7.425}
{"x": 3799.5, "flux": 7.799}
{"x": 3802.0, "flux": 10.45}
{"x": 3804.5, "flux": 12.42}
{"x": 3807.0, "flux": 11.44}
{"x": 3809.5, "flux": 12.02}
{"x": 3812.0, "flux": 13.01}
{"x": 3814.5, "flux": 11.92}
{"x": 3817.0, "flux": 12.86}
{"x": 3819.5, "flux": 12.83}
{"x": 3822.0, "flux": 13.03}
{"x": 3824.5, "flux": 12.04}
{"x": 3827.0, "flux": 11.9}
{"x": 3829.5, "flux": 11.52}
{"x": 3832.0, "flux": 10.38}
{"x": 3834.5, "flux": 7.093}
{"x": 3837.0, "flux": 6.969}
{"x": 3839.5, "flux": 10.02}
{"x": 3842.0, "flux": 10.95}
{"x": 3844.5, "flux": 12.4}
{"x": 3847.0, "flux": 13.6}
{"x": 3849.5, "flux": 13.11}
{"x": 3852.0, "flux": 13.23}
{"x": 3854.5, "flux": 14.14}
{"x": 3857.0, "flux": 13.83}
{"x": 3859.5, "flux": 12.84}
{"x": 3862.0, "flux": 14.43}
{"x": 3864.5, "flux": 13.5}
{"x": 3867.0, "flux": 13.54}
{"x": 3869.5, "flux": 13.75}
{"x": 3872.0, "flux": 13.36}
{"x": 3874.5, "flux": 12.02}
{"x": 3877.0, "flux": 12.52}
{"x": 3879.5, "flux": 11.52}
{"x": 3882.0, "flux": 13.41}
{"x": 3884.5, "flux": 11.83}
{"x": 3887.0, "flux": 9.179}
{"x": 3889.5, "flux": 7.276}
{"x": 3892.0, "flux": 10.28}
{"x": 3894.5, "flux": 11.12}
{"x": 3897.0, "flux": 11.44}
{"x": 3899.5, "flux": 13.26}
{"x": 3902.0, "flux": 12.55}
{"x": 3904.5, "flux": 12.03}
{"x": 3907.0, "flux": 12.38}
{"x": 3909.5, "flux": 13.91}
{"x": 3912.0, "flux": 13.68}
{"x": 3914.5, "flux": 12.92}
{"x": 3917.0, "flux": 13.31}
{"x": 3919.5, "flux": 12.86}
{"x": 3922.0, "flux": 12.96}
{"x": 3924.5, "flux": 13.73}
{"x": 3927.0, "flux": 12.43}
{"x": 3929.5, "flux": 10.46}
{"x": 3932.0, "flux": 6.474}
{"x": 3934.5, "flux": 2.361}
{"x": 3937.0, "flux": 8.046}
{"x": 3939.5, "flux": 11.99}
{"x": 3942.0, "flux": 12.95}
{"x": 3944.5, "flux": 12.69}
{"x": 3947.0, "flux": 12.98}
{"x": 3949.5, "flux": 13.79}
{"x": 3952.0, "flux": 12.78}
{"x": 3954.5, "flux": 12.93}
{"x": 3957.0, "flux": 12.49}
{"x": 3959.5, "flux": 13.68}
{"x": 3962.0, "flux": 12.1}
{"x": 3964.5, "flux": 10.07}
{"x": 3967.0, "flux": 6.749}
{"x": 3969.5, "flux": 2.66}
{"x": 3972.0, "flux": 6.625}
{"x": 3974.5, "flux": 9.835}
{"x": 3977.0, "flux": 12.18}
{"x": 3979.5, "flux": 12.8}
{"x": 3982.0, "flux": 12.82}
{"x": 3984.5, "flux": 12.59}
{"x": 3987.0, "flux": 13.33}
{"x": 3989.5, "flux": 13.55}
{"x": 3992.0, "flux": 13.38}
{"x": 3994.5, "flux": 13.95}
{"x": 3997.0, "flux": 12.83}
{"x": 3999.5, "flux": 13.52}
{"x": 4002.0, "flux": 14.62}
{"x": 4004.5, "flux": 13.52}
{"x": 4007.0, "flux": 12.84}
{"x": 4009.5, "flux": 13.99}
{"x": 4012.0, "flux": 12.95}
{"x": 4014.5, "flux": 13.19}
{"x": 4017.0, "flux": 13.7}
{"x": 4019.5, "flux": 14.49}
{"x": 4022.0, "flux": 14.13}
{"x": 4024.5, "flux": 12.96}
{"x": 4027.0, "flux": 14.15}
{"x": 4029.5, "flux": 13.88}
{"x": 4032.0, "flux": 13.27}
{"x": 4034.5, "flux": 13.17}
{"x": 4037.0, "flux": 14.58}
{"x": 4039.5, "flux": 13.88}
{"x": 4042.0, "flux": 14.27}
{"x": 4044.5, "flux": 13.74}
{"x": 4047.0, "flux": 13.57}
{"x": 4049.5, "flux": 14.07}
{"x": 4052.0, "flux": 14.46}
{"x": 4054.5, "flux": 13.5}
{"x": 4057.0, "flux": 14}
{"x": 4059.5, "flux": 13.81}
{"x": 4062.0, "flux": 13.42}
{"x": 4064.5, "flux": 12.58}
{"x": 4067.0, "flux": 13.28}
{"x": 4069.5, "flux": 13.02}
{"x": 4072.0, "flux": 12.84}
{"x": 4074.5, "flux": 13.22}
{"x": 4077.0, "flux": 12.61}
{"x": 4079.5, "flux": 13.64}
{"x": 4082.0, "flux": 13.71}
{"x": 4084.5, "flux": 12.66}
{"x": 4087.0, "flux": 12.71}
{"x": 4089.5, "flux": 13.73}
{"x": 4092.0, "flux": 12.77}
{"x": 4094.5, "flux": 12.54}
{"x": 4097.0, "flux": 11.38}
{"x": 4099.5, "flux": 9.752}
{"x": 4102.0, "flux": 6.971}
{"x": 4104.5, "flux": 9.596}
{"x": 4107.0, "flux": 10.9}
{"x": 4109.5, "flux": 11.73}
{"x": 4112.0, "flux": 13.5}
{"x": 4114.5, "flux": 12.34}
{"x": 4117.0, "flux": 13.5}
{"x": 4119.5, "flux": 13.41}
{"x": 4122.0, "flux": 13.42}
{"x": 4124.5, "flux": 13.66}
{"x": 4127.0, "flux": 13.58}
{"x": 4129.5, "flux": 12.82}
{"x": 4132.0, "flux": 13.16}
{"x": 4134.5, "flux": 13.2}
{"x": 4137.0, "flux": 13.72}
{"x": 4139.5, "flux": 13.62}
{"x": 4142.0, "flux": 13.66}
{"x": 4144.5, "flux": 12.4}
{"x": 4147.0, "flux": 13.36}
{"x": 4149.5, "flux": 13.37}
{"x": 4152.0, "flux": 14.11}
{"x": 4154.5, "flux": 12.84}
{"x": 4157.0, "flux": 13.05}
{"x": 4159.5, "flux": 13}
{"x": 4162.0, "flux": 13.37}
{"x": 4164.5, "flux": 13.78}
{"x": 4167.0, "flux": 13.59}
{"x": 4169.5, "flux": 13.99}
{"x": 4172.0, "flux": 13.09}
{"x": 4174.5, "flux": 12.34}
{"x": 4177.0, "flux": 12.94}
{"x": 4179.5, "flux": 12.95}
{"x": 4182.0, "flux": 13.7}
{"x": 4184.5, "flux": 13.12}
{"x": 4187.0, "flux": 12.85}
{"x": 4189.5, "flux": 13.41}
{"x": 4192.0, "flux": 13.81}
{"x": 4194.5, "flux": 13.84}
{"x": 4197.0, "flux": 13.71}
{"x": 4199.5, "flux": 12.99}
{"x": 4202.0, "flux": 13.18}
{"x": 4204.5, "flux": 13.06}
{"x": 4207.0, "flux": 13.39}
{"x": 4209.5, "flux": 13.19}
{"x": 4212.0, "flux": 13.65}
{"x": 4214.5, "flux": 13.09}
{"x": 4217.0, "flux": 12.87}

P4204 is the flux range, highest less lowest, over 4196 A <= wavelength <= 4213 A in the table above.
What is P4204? 0.7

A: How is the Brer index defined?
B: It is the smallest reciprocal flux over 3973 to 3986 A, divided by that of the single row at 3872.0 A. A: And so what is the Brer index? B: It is 1.04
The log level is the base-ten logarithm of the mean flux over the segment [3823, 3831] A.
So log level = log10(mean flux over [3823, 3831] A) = 1.07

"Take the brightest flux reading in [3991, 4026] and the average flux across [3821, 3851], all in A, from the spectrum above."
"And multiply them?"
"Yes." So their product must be 162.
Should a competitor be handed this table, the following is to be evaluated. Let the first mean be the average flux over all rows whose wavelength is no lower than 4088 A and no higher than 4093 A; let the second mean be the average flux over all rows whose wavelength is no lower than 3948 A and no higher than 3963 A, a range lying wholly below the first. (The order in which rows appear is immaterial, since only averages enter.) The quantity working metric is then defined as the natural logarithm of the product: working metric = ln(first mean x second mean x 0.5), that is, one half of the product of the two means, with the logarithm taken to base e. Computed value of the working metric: 4.45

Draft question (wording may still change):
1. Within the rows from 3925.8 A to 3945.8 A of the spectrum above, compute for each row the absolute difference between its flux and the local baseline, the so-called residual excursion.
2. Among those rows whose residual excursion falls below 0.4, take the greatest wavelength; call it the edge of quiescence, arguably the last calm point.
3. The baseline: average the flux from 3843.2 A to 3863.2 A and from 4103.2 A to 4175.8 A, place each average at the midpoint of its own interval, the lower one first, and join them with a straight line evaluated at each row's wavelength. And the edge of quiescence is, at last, 3942.0 A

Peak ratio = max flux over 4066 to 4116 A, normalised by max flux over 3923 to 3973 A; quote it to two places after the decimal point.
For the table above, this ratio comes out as 1.00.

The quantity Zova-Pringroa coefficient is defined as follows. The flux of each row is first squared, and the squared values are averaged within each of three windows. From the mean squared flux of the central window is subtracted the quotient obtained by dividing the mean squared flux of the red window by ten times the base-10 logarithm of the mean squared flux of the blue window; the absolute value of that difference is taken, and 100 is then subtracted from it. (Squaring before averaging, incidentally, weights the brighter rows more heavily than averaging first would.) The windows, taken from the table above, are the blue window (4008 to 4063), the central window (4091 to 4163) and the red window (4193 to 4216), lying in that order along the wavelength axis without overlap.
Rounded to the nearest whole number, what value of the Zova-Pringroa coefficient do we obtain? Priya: 53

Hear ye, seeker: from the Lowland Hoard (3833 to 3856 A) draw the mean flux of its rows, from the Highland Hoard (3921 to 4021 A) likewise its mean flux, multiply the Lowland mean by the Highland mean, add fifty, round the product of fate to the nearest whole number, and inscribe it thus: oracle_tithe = 183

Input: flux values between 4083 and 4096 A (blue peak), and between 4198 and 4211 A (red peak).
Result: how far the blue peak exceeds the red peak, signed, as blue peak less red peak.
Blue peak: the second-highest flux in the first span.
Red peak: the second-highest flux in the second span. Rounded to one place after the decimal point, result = -0.4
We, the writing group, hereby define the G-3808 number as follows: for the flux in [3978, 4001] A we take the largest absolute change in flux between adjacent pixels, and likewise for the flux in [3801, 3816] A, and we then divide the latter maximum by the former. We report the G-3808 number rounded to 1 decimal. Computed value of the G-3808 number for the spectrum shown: 1.8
